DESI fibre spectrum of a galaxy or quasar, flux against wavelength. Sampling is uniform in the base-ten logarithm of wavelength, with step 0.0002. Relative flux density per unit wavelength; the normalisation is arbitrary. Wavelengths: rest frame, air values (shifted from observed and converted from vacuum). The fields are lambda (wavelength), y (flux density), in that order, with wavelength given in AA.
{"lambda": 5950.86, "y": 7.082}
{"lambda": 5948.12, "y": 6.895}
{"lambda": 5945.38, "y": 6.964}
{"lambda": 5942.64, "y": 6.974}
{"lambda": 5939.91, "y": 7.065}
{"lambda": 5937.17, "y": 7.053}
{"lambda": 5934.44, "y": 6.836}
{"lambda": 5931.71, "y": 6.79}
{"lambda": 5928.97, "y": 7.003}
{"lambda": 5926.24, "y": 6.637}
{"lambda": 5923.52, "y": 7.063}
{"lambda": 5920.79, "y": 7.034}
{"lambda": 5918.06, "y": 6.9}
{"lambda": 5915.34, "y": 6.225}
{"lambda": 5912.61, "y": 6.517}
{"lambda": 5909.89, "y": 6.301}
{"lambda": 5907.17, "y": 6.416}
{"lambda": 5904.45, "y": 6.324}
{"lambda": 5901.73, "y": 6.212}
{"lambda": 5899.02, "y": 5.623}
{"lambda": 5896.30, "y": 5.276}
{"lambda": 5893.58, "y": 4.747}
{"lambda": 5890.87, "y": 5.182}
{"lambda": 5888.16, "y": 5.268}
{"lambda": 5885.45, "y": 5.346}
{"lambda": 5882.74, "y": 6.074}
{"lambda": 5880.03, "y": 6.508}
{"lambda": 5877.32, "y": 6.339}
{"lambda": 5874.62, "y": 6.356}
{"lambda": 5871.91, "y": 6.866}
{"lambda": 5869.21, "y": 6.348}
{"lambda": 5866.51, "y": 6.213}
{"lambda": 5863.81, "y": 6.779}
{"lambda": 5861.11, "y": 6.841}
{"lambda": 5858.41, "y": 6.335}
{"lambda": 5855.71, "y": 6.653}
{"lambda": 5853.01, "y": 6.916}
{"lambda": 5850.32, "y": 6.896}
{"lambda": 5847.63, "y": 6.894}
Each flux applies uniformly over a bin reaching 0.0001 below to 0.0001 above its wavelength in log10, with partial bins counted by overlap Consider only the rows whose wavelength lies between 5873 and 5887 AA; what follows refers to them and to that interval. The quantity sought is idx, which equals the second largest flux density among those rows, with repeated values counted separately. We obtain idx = 6.356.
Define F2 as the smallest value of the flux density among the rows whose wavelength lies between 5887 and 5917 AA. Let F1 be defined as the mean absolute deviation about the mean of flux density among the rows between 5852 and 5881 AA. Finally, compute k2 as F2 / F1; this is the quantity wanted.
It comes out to 20.8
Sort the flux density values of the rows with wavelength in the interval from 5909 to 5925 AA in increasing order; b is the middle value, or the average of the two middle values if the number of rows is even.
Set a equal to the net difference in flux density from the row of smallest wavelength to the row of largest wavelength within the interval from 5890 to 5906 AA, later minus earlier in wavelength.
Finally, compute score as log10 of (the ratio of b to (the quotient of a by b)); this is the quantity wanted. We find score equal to 1.60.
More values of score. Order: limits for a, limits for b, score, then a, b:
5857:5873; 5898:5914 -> 1.88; 0.5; 6.31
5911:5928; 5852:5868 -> 2.58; 0.1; 6.72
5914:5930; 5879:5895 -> 1.56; 0.8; 5.31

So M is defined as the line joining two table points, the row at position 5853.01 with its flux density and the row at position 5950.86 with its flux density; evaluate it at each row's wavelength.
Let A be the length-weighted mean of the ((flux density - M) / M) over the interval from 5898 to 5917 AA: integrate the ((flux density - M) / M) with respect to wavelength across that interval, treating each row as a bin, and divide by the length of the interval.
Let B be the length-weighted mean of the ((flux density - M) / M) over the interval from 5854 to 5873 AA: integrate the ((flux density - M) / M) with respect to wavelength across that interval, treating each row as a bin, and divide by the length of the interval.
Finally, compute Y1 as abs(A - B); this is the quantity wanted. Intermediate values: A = -0.108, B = -0.05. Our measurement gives 0.06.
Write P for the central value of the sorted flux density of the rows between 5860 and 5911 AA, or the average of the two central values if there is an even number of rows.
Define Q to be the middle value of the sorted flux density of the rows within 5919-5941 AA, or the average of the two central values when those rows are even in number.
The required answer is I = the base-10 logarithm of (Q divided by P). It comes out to 0.05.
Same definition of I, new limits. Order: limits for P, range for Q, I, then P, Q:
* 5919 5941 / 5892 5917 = -0.05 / 7.02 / 6.2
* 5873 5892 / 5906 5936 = 0.05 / 6.07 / 6.8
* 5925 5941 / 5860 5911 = -0.04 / 6.92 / 6.3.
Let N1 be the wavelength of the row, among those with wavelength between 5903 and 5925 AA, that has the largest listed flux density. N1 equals 5923.52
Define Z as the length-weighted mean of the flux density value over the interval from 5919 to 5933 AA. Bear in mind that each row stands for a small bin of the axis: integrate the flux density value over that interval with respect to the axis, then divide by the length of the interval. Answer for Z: 6.9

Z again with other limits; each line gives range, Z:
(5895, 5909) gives 6.0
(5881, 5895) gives 5.4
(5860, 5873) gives 6.6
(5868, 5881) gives 6.5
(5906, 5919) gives 6.5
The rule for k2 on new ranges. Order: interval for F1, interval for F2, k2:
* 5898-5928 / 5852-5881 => 19.4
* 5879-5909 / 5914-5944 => 11.8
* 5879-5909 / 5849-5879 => 11.7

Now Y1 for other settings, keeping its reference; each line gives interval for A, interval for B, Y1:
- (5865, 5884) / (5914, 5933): 0.05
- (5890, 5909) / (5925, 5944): 0.16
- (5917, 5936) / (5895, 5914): 0.11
